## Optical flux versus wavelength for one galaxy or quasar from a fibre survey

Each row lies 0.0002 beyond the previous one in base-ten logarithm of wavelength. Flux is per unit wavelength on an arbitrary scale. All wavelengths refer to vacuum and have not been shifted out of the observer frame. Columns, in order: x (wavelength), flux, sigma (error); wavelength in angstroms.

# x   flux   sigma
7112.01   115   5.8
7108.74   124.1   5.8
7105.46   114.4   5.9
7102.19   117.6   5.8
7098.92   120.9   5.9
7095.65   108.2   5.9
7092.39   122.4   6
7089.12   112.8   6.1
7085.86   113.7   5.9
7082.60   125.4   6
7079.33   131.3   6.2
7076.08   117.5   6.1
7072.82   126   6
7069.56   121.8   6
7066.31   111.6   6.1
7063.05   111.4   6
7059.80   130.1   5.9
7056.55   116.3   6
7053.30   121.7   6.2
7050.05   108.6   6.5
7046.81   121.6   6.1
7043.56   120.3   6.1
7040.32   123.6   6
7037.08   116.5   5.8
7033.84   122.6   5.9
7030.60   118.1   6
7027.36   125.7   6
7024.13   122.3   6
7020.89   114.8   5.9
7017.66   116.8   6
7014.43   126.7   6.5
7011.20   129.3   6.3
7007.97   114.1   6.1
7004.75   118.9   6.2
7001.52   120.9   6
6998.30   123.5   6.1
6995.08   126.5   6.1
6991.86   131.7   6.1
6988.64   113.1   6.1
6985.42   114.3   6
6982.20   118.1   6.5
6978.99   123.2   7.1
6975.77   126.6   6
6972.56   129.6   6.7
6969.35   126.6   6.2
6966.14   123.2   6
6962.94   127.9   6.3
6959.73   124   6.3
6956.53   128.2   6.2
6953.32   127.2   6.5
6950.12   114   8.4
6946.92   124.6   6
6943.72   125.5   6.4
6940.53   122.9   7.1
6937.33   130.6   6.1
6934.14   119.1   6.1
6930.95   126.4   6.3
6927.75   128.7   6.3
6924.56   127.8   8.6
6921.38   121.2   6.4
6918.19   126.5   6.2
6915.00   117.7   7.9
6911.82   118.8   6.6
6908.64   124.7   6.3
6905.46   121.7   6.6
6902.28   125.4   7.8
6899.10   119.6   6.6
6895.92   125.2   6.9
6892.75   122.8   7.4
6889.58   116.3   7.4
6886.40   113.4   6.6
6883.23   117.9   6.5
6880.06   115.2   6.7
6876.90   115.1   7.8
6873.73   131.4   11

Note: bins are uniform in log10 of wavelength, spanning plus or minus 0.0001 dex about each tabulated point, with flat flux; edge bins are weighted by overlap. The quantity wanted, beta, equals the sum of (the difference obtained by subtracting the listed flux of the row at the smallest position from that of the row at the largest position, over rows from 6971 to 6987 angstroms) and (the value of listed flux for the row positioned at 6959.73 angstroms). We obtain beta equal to 109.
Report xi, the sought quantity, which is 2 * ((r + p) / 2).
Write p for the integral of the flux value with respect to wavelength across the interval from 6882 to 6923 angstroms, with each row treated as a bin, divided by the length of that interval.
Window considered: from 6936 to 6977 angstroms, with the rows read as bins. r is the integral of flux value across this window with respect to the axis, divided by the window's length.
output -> 246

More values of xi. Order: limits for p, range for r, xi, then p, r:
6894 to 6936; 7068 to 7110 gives 243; 123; 119.6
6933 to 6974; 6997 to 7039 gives 246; 125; 120.8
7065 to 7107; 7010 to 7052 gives 239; 119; 120.4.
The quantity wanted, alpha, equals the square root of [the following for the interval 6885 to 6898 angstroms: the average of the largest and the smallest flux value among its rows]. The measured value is 10.9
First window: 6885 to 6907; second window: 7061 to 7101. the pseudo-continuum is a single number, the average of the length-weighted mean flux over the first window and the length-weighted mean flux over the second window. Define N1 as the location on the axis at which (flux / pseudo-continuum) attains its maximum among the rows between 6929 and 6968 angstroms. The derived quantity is 6937.33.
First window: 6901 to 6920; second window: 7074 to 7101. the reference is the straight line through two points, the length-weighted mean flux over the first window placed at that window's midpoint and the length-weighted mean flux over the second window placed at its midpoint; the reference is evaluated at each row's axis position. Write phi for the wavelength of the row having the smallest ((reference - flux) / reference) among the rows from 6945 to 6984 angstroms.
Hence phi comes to 6972.56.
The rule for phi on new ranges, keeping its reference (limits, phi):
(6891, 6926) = 6924.56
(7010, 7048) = 7011.20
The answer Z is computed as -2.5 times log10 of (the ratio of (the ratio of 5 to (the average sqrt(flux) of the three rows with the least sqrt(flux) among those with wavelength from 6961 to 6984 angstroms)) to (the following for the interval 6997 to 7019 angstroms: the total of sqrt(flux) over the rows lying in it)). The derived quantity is 5.58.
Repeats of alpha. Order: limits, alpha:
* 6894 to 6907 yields 11.1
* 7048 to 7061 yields 10.9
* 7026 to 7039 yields 11.0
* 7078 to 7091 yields 11.0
